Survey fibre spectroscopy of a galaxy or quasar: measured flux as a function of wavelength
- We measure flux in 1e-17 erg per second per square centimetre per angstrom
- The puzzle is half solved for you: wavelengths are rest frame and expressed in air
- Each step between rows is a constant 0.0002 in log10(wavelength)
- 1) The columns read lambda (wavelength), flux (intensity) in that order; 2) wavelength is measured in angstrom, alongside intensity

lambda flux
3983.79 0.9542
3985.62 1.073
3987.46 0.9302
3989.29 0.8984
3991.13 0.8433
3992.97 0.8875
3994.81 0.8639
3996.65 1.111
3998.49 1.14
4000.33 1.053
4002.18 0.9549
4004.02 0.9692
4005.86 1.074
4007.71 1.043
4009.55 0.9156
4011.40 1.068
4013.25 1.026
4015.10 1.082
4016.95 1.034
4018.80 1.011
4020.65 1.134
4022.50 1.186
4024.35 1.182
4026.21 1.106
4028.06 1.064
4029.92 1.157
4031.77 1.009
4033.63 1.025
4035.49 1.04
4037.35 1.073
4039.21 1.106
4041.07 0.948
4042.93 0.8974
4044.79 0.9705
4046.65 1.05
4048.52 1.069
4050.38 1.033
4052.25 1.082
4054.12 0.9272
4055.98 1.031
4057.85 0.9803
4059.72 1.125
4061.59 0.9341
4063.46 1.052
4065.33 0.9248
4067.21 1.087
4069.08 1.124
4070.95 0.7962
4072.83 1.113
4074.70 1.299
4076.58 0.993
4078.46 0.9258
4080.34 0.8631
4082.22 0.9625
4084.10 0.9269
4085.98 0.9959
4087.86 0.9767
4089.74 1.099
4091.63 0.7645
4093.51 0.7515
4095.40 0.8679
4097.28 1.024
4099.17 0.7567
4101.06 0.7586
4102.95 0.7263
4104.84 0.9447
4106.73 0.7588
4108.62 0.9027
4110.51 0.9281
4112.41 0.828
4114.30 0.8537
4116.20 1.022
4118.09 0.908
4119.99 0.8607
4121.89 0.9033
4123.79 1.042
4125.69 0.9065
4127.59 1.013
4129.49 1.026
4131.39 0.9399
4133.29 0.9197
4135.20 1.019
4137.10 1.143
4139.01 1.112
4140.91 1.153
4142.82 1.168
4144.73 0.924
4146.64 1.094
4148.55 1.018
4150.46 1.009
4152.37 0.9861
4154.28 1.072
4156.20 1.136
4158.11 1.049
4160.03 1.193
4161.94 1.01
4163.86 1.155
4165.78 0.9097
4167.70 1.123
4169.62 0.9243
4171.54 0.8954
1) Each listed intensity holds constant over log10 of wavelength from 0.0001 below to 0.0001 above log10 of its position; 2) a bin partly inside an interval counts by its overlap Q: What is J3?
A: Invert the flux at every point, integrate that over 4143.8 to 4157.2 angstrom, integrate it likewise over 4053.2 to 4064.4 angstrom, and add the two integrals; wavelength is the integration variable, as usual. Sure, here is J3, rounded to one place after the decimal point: 24.2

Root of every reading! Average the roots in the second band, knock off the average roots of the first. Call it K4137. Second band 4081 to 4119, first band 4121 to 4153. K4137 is -0.07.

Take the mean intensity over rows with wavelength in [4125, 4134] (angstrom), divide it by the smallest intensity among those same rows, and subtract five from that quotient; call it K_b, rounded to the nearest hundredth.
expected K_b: -3.94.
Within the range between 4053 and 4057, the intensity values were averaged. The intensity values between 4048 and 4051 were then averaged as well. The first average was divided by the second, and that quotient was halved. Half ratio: 0.47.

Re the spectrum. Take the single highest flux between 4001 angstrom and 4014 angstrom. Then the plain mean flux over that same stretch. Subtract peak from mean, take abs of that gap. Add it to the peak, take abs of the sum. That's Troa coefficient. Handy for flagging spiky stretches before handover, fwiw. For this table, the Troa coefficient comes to 1.14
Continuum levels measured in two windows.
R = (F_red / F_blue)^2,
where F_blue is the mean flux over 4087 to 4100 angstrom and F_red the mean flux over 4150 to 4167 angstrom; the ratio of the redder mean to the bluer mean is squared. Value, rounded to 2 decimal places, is 1.41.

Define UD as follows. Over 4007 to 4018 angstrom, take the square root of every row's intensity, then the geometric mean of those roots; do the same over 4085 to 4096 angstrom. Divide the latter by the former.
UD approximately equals 0.94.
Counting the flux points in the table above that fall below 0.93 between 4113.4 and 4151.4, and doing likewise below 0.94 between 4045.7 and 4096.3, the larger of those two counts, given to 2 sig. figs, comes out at 10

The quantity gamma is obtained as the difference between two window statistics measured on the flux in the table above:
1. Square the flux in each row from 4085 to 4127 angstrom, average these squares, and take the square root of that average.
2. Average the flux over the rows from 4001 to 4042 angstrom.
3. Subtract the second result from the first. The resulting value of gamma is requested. -0.16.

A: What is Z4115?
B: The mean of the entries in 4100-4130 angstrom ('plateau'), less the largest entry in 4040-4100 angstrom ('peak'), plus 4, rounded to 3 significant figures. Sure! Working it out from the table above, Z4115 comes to 3.60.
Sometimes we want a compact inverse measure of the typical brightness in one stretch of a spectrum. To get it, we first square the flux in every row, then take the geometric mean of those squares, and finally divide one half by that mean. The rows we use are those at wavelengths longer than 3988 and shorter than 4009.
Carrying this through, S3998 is 0.52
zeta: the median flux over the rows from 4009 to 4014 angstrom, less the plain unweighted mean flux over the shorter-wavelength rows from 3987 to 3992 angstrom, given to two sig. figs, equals 0.14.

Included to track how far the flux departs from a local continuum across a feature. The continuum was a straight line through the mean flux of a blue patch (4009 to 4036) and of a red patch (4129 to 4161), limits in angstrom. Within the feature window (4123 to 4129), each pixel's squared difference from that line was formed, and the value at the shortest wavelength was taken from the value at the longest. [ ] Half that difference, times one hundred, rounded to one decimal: 0.1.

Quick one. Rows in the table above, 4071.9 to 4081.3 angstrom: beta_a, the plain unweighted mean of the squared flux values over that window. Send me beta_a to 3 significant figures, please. 1.10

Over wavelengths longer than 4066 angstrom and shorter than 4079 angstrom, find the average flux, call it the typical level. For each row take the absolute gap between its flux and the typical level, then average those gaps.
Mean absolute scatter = 0.12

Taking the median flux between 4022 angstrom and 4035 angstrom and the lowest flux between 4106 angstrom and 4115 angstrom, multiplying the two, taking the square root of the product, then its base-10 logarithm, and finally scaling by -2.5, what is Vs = 0.095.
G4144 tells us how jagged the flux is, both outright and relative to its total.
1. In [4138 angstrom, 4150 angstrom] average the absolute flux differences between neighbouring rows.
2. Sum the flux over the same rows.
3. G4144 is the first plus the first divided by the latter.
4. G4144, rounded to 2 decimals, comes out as 0.13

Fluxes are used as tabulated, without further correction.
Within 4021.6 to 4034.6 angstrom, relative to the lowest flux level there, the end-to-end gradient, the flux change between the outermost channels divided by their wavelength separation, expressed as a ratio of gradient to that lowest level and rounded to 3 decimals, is -0.014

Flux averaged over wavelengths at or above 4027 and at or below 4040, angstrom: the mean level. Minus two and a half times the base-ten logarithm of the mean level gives -0.071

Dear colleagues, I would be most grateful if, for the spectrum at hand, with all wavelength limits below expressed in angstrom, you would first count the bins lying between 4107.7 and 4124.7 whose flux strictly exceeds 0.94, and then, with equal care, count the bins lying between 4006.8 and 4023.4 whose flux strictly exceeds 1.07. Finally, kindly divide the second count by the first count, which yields 1.5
